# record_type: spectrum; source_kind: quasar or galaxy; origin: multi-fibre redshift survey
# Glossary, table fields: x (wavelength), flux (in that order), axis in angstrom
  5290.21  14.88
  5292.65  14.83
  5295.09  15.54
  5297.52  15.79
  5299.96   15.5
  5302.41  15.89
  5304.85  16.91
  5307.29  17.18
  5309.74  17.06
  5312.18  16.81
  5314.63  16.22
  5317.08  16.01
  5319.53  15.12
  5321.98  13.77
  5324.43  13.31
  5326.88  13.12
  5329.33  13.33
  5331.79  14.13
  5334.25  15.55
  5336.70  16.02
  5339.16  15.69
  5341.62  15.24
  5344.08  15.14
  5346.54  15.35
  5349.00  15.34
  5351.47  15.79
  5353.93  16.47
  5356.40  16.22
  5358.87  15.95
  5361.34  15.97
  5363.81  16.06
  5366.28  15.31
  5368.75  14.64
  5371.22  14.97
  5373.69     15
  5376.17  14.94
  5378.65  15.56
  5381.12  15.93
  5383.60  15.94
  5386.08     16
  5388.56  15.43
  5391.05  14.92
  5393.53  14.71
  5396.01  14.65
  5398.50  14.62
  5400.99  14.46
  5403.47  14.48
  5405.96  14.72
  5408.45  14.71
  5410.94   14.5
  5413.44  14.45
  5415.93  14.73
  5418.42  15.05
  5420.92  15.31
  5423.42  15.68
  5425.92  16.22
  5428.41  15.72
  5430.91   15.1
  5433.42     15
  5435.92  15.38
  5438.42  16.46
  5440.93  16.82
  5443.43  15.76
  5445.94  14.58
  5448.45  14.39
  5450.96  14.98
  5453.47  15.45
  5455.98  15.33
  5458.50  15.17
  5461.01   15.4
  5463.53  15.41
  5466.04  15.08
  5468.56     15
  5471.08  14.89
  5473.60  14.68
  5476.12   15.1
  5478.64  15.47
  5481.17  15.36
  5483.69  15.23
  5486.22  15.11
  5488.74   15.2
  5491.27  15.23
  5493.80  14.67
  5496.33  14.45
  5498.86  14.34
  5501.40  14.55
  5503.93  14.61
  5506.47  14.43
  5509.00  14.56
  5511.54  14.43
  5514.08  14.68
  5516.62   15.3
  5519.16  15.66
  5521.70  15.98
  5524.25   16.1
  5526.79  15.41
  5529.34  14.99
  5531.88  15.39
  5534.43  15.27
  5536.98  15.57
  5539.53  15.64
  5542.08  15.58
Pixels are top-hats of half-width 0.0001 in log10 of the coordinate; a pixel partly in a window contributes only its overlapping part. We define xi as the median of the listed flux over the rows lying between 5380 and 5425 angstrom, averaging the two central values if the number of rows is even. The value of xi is 14.7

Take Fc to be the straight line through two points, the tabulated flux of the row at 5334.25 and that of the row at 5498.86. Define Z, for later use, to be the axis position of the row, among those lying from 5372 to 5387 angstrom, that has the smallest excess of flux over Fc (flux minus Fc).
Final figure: 5376.17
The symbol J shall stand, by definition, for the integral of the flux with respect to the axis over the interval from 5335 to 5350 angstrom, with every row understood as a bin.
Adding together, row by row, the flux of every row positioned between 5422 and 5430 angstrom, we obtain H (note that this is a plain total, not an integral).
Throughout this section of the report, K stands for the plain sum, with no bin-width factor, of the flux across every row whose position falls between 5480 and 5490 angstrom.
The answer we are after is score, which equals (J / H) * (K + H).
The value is 529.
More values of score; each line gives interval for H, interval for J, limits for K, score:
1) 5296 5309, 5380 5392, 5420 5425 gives 259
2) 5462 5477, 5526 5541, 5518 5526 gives 353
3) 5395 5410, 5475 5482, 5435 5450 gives 221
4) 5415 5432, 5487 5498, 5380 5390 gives 260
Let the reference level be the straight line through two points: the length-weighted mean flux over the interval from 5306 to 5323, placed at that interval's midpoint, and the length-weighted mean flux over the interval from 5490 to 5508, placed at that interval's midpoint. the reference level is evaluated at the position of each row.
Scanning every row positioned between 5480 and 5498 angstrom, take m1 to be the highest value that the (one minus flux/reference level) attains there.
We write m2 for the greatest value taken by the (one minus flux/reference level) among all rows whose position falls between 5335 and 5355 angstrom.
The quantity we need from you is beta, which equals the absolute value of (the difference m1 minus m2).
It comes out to 0.031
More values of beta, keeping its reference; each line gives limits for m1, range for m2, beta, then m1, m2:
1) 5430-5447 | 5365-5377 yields 0.034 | 0.030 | 0.063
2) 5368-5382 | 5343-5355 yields 0.020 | 0.063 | 0.043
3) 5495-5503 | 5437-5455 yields 0.022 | 0.019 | 0.041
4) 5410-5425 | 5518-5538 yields 0.097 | 0.054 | -0.043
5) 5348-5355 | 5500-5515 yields 0.020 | 0.028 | 0.008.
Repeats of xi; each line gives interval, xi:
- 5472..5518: 14.7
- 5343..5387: 15.7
